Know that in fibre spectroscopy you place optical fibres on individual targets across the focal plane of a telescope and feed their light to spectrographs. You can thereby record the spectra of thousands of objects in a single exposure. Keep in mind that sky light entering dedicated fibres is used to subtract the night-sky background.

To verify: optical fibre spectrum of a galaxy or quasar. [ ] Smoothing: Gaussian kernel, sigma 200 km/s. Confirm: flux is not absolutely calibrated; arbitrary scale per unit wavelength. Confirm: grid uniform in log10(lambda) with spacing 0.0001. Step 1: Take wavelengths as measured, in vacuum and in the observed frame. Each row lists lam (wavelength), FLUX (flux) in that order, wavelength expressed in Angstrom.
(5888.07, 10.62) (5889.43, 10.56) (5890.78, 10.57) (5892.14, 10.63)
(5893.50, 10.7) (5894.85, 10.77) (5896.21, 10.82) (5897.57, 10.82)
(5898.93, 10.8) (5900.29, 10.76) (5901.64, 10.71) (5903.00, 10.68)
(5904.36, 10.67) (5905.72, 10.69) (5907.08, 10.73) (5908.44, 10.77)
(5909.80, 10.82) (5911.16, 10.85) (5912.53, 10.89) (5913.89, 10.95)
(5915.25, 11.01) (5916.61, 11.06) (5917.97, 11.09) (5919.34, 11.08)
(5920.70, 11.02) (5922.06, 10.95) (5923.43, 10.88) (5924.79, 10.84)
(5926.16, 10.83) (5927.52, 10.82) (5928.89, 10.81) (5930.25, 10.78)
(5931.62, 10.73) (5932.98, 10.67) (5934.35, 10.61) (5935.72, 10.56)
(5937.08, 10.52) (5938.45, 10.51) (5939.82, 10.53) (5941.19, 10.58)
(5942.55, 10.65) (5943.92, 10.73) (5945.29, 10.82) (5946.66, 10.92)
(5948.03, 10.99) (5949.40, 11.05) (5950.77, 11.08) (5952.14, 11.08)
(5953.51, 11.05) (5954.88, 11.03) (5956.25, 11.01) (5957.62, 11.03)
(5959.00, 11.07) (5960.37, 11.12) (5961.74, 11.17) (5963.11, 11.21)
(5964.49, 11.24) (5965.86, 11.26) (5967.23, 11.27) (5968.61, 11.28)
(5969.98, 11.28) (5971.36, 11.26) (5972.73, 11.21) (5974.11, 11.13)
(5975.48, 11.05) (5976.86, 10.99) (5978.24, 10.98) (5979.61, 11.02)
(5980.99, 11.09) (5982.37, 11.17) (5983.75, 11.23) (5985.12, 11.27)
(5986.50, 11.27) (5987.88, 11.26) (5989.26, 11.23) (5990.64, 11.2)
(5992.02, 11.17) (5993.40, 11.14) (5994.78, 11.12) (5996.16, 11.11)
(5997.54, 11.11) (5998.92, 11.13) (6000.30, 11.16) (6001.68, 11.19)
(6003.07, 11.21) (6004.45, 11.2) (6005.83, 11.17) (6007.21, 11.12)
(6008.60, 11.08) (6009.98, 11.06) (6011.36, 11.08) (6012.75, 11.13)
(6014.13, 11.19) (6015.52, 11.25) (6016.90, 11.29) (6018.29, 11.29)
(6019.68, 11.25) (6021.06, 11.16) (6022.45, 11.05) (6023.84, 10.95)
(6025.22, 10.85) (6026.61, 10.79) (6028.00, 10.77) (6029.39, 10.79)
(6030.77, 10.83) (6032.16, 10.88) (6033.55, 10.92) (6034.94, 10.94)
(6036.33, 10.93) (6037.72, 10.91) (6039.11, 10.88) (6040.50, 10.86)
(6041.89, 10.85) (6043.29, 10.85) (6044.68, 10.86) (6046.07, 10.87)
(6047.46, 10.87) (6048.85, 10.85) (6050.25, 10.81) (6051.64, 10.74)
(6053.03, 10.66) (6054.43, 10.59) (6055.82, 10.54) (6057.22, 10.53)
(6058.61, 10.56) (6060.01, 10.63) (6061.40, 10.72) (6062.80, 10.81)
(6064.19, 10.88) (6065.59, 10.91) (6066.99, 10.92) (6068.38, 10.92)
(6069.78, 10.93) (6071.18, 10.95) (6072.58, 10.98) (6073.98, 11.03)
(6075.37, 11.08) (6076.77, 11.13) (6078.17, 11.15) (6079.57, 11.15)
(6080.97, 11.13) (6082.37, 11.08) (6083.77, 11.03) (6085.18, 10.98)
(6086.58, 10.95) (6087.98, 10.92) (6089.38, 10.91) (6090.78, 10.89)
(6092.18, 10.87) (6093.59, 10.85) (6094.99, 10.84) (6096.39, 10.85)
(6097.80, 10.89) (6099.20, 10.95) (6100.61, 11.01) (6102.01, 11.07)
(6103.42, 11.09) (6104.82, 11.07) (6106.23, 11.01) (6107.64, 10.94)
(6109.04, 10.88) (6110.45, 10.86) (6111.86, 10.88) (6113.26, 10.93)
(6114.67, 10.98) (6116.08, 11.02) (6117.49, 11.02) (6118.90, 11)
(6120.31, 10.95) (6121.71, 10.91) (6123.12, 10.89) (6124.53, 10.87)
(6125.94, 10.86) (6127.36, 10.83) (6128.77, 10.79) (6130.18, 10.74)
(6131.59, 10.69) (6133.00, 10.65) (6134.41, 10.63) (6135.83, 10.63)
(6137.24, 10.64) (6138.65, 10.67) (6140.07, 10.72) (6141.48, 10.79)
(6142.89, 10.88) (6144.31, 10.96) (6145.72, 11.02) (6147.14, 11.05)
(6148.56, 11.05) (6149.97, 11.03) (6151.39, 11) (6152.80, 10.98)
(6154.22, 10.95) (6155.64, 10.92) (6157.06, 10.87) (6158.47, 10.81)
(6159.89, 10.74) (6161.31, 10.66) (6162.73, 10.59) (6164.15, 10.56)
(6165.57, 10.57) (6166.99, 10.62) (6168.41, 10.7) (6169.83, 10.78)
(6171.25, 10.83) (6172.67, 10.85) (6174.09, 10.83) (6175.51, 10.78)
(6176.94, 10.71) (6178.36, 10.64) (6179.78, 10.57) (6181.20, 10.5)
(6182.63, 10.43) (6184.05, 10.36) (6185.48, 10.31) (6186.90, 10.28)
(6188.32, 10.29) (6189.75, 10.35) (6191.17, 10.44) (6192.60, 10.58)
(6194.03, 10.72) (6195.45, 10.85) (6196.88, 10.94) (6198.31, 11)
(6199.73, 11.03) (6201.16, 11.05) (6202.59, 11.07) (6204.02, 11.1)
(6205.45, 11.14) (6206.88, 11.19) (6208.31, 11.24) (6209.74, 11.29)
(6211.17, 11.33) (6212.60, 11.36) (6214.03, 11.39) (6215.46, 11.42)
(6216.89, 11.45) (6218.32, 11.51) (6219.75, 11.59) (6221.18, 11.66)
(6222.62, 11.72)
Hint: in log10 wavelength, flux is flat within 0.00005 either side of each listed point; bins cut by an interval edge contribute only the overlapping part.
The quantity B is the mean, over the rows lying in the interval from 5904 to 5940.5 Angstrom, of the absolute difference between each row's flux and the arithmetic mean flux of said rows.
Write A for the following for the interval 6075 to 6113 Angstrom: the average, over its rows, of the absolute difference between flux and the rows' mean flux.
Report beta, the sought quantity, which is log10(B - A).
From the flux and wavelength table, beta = -1.34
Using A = 0.092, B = 0.138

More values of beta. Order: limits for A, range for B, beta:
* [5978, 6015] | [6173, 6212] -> -0.63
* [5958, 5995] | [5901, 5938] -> -1.33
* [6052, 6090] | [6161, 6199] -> -2.03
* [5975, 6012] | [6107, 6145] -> -1.40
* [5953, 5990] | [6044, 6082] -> -1.27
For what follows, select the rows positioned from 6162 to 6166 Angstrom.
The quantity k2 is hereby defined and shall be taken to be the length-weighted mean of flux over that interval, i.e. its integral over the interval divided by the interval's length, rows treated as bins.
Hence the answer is 10.6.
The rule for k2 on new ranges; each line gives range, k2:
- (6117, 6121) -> 11.0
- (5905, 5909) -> 10.7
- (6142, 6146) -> 10.9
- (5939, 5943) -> 10.6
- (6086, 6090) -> 10.9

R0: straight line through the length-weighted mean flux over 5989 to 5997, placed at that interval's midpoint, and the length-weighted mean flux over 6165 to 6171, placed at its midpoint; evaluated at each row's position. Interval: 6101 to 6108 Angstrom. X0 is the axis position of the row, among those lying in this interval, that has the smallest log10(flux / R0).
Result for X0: 6107.64 Angstrom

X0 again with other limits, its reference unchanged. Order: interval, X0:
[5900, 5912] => 5904.36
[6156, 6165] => 6164.15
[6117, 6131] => 6130.18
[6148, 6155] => 6154.22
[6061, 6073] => 6061.40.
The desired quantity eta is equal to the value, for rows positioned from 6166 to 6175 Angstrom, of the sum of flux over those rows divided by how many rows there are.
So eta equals 10.8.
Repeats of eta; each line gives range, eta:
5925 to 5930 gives 10.8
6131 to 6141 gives 10.7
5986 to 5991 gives 11.2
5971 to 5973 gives 11.2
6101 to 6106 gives 11.1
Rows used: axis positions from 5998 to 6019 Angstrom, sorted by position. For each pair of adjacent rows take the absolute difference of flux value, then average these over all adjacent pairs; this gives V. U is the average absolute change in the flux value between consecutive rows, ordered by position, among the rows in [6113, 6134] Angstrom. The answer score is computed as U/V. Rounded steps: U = 0.033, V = 0.033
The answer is 1.0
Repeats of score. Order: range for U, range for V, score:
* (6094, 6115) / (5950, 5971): 1.8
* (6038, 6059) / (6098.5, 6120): 0.8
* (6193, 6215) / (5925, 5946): 1.1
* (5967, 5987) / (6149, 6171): 0.9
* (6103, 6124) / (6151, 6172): 0.7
